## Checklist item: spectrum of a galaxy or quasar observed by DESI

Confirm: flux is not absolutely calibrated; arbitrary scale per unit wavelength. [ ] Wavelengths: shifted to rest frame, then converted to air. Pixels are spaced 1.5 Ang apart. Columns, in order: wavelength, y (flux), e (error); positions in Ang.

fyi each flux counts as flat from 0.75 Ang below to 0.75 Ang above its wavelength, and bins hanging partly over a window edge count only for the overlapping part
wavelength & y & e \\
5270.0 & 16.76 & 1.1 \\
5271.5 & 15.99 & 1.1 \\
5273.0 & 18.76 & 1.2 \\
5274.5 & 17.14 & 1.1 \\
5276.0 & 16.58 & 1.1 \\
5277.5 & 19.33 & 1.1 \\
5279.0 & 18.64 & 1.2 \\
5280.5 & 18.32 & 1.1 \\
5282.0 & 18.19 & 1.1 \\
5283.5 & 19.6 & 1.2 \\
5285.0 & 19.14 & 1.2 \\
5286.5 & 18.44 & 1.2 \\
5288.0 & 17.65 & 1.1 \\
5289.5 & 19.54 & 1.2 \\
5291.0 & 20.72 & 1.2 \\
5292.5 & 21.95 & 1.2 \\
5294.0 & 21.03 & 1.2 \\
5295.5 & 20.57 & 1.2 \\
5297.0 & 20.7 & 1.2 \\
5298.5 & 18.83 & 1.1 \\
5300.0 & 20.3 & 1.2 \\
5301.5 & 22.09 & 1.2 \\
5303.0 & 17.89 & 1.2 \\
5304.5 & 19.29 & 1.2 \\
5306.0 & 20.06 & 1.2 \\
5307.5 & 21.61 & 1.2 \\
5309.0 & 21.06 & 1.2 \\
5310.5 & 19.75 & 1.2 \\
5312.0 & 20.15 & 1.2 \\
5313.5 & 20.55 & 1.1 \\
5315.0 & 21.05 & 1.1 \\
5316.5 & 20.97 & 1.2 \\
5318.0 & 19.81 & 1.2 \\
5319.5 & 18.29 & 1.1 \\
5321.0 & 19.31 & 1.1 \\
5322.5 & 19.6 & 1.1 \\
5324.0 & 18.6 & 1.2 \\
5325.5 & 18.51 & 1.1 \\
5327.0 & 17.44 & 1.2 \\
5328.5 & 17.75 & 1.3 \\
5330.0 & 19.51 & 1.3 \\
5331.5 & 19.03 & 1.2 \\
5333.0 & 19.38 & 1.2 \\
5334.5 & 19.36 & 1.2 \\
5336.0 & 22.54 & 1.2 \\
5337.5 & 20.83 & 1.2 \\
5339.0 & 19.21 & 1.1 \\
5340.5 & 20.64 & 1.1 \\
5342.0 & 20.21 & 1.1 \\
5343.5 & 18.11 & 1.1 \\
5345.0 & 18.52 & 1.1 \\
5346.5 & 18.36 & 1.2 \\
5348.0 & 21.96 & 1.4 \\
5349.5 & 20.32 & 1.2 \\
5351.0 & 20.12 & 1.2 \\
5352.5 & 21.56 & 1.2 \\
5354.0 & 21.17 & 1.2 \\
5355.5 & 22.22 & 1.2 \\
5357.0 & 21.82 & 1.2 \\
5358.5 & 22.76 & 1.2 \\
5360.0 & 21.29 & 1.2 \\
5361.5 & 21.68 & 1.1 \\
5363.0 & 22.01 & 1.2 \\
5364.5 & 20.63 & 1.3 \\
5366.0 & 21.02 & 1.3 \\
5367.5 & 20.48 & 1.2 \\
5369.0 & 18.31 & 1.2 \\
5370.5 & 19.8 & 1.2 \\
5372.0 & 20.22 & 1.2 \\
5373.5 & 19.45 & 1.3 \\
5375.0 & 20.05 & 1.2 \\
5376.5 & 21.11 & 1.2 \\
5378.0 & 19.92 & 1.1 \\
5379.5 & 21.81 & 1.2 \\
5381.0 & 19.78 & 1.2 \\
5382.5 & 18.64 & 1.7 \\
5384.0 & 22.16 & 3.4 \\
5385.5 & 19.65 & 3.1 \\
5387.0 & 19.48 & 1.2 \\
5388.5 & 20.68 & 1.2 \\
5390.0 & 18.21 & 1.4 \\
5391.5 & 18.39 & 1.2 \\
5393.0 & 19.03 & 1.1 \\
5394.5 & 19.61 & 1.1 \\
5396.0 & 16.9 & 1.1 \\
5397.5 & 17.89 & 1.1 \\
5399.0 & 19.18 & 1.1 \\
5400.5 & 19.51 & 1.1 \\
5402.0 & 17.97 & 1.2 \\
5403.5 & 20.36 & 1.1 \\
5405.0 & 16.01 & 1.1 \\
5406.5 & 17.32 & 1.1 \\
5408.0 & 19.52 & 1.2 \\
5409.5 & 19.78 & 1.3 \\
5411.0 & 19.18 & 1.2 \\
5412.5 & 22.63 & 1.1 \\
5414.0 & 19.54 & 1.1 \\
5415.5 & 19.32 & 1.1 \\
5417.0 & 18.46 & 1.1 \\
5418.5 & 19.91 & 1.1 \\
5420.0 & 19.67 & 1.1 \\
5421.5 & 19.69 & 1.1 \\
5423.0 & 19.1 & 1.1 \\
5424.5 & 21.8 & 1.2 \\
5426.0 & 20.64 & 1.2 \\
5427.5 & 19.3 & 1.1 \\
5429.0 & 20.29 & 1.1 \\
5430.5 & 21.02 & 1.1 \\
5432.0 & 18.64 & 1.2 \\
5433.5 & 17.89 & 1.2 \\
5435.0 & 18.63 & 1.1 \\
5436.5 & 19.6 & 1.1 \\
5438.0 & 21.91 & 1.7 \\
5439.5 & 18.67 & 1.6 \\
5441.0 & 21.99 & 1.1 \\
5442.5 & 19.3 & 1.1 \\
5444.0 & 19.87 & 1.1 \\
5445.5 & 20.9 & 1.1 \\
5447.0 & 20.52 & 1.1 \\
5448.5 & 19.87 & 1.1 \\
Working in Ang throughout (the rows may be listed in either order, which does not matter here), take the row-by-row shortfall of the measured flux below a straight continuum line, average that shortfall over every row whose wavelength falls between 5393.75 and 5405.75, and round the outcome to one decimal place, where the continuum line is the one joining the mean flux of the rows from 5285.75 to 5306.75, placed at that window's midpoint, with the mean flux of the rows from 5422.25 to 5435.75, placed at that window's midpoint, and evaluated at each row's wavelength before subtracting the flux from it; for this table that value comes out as 1.3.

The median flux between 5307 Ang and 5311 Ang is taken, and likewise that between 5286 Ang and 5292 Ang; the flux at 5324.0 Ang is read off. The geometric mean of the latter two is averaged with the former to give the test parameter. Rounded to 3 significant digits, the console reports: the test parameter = 19.9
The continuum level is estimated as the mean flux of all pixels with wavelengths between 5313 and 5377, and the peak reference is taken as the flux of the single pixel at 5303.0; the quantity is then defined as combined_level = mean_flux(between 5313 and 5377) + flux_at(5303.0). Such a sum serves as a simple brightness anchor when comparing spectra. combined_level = 38.0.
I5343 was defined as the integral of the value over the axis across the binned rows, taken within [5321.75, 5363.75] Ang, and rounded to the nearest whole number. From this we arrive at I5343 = 847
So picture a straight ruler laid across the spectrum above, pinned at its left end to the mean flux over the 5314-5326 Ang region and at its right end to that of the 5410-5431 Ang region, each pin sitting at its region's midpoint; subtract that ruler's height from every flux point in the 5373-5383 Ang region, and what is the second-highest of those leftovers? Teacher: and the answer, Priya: 1.3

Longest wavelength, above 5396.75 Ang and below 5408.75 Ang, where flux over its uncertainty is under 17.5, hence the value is 5408.0 Ang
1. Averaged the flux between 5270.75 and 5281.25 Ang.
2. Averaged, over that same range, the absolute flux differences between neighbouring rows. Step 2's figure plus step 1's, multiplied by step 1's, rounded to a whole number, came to 344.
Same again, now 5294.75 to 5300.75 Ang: 427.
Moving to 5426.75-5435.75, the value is 394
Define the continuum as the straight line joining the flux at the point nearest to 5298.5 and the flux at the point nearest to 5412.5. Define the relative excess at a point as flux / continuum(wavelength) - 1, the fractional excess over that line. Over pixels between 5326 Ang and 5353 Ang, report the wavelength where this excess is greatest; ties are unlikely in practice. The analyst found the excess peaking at 5336.0 Ang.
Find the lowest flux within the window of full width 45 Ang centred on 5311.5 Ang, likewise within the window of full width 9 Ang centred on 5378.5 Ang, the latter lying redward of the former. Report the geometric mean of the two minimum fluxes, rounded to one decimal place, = 18.0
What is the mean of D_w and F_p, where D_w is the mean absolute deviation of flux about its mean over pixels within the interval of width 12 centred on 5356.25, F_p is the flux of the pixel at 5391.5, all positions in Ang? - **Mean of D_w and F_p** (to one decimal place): 9.5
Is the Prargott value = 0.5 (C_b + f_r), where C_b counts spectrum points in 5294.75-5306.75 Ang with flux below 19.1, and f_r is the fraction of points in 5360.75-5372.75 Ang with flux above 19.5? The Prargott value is 1.4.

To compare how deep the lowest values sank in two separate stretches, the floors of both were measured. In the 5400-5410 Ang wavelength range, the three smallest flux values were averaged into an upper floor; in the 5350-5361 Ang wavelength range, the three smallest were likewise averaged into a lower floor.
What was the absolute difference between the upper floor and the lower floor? 3.8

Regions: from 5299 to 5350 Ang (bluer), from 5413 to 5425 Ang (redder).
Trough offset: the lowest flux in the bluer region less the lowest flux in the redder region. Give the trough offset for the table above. -1.0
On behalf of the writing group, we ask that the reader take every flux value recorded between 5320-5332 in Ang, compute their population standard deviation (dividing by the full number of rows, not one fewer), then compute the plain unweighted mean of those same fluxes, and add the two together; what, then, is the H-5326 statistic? 19.5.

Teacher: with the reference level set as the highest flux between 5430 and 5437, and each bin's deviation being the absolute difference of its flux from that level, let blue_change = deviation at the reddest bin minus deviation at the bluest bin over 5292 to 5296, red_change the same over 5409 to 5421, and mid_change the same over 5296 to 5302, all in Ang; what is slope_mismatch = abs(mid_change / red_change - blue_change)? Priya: 7.3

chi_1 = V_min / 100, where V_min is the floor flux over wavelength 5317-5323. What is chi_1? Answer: 0.183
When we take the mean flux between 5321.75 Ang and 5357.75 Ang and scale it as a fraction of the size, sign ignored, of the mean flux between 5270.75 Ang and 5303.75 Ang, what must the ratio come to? 1.04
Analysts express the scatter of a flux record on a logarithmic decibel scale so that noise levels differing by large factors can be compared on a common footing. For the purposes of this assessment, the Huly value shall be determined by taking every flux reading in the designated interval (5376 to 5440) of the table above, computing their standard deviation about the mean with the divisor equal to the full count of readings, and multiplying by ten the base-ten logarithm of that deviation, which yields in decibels 1.4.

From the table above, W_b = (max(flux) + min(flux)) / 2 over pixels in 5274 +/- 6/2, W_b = 17.4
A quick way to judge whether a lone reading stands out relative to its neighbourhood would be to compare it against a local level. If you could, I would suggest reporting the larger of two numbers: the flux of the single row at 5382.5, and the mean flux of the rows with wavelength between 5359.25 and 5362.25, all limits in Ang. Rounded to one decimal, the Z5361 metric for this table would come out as 21.5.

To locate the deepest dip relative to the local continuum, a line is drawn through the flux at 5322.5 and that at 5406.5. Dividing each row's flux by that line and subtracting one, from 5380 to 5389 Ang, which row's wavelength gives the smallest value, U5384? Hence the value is 5382.5 Ang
